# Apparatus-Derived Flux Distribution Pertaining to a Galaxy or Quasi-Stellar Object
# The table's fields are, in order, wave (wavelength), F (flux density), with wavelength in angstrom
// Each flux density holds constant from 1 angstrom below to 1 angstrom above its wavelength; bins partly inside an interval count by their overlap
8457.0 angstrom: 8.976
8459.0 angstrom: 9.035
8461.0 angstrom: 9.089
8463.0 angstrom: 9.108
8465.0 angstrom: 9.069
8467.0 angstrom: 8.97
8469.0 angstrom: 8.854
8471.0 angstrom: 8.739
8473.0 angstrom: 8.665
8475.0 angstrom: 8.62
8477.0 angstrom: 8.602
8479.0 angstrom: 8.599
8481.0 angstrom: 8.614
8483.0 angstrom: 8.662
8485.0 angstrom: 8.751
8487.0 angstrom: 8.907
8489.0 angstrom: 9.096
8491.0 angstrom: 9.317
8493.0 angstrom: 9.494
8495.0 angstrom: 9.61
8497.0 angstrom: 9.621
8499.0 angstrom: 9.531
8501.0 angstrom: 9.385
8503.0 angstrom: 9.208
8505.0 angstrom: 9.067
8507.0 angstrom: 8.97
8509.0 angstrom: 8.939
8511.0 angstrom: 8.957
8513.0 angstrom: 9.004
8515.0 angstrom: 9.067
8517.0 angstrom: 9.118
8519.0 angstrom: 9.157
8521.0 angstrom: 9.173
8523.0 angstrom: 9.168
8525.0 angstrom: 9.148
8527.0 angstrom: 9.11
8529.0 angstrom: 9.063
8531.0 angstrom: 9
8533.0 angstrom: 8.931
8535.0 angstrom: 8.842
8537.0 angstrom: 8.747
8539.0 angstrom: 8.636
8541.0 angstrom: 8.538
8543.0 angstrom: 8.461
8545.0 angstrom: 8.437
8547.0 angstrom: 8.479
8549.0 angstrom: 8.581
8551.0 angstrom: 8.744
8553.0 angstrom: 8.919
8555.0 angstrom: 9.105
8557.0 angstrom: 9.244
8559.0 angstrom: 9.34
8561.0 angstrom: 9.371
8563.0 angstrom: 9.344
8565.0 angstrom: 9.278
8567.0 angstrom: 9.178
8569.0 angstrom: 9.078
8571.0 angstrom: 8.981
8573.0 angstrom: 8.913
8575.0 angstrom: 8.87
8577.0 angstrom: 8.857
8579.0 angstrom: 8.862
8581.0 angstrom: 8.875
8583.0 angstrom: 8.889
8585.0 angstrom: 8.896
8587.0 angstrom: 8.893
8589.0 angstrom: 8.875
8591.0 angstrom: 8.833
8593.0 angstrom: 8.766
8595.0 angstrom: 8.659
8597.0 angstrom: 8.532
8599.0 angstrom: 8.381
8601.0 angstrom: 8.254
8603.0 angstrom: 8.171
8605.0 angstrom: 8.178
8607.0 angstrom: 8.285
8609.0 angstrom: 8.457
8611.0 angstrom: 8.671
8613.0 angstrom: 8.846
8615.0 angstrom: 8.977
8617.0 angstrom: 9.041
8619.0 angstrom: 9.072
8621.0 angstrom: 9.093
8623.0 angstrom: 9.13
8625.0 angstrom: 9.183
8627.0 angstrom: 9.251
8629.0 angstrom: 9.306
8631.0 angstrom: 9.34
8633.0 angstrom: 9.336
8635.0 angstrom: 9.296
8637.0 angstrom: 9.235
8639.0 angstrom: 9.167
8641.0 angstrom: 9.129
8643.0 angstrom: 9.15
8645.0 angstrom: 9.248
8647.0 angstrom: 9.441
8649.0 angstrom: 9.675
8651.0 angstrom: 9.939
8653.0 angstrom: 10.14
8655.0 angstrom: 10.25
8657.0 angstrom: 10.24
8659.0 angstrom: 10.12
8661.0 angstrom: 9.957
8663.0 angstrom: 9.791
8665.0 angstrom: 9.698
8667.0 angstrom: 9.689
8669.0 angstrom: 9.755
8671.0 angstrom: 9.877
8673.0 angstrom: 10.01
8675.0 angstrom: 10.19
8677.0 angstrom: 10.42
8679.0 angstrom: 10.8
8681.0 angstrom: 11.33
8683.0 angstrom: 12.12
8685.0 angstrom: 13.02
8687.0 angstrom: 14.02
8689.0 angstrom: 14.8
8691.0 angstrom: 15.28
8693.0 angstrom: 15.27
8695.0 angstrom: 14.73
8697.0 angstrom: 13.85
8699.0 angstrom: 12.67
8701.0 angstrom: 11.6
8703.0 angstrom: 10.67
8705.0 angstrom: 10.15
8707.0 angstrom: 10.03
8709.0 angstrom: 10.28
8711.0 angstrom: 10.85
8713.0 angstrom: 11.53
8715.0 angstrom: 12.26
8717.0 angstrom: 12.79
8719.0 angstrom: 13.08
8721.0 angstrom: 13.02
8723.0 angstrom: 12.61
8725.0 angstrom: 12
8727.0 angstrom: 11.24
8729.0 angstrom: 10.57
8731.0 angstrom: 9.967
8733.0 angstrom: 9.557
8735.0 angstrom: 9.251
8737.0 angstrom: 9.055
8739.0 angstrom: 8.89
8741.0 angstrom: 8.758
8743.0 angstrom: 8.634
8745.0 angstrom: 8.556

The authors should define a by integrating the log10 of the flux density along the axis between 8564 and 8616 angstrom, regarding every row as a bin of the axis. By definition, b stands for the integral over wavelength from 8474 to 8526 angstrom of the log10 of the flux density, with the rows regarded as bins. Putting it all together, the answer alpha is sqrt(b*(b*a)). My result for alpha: 348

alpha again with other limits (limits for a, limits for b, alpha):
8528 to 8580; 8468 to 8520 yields 349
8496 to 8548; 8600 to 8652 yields 350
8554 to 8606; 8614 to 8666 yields 356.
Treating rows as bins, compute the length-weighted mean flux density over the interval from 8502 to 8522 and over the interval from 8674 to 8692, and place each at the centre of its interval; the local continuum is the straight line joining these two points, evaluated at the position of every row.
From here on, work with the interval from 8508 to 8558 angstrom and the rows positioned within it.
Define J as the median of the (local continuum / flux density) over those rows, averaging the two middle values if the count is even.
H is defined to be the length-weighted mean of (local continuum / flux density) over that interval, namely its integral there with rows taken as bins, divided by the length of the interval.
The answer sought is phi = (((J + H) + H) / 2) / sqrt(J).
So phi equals 1.55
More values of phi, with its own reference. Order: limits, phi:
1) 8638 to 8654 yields 1.66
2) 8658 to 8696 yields 1.55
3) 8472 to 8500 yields 1.46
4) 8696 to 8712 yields 1.60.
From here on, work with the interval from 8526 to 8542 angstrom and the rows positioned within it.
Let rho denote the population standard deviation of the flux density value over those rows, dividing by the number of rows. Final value 0.2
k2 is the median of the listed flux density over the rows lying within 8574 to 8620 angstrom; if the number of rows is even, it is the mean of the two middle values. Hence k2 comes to 8.8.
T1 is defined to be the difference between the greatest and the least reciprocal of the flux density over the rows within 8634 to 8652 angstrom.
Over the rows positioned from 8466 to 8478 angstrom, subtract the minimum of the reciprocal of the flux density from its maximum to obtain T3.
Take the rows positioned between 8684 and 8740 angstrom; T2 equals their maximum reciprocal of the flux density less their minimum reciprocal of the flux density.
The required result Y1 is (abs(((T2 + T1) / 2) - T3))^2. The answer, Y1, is 0.0005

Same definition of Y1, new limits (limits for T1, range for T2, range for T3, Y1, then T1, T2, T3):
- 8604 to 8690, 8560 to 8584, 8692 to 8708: 0.0000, 0.055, 0.0062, 0.034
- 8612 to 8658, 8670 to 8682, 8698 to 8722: 0.0001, 0.015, 0.0130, 0.023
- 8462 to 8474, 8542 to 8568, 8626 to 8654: 0.0000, 0.006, 0.0118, 0.011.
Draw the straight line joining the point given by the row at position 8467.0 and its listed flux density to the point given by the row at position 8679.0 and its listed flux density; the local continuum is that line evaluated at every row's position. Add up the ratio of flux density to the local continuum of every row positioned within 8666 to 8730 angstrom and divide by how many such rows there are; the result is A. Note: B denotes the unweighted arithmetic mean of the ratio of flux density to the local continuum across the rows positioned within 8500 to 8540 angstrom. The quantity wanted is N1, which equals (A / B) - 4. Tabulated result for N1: -2.87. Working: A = 1.08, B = 0.96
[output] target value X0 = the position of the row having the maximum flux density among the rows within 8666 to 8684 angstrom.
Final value 8683.0 angstrom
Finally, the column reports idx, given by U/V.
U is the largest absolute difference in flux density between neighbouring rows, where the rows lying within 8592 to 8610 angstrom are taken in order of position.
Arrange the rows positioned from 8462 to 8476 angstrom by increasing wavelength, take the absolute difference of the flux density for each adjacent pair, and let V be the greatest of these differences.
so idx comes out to 1.5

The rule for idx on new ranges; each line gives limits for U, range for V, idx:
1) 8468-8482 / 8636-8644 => 1.7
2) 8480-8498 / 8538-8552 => 1.4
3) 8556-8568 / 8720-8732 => 0.1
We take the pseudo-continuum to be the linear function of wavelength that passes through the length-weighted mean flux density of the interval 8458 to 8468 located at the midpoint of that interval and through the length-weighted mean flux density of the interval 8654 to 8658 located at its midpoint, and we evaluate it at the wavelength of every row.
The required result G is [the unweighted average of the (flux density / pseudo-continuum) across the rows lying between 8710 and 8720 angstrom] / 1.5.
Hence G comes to 0.76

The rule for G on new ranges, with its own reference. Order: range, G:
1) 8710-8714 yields 0.70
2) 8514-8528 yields 0.65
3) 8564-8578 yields 0.62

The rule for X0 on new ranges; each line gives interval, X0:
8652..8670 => 8655.0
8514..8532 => 8521.0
